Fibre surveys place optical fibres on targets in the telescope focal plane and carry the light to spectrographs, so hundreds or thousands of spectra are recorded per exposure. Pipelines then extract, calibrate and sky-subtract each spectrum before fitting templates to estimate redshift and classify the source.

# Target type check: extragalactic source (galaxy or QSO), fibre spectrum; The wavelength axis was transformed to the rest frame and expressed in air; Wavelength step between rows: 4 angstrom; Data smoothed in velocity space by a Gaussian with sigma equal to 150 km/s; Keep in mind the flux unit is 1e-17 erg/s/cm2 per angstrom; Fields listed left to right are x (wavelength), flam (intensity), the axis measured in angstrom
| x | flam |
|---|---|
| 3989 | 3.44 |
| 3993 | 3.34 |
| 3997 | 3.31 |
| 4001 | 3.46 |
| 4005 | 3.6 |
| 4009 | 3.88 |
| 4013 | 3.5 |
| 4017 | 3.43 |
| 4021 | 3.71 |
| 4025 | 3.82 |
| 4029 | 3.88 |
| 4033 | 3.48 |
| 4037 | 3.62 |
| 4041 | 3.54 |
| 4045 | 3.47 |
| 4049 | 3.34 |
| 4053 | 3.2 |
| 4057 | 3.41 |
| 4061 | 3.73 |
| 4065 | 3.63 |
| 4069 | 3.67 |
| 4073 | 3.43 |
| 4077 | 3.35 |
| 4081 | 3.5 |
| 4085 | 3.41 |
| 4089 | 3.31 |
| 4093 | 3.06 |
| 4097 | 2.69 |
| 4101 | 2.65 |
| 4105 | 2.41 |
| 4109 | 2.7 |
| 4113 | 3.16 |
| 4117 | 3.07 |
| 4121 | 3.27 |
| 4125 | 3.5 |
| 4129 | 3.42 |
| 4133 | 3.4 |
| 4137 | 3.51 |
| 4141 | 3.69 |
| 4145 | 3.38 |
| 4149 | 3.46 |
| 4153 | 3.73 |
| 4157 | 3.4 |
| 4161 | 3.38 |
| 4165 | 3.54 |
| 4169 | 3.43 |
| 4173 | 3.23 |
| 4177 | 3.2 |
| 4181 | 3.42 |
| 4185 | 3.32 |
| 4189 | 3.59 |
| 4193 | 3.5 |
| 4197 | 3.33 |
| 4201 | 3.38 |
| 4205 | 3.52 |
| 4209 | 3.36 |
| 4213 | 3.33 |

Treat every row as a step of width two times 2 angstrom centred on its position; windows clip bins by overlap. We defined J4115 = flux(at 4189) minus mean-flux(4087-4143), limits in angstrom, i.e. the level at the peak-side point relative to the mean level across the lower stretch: 0.46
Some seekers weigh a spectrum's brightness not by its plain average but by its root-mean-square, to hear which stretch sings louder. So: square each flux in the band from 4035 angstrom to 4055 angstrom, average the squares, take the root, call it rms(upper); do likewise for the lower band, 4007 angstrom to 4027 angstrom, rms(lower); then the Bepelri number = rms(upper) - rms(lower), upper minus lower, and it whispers -0.23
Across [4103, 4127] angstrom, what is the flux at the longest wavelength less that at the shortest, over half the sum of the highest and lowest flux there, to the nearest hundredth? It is 0.37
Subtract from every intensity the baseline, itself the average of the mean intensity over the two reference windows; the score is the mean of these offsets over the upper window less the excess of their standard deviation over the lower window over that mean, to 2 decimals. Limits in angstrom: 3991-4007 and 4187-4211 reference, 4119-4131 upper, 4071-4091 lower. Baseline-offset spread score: -0.15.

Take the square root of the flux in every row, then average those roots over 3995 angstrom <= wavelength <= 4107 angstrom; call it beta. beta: 1.84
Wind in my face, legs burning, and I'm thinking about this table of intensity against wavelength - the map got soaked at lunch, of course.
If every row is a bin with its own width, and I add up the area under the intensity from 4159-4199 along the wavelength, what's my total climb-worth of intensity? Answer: 136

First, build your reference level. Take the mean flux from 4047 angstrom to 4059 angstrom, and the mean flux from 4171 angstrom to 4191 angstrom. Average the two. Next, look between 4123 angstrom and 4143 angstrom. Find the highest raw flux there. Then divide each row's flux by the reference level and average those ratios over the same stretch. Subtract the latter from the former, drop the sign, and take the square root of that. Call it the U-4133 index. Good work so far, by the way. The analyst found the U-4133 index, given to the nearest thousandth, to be 1.625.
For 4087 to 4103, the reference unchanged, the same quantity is 1.559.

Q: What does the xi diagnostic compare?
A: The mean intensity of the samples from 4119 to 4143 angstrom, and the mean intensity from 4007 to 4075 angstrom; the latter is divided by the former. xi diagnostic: 1.03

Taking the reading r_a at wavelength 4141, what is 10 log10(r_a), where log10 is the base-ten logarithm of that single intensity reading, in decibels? 5.67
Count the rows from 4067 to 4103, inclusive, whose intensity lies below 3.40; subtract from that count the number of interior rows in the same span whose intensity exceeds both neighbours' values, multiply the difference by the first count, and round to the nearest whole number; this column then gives 20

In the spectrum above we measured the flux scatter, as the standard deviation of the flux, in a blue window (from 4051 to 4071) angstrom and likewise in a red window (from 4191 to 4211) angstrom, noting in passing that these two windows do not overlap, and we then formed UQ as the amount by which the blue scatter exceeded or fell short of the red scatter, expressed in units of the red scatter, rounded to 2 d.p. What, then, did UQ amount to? 1.55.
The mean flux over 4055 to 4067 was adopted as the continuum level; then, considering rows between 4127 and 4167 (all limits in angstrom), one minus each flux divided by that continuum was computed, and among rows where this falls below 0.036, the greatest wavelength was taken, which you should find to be 4165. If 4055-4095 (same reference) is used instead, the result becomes 4081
